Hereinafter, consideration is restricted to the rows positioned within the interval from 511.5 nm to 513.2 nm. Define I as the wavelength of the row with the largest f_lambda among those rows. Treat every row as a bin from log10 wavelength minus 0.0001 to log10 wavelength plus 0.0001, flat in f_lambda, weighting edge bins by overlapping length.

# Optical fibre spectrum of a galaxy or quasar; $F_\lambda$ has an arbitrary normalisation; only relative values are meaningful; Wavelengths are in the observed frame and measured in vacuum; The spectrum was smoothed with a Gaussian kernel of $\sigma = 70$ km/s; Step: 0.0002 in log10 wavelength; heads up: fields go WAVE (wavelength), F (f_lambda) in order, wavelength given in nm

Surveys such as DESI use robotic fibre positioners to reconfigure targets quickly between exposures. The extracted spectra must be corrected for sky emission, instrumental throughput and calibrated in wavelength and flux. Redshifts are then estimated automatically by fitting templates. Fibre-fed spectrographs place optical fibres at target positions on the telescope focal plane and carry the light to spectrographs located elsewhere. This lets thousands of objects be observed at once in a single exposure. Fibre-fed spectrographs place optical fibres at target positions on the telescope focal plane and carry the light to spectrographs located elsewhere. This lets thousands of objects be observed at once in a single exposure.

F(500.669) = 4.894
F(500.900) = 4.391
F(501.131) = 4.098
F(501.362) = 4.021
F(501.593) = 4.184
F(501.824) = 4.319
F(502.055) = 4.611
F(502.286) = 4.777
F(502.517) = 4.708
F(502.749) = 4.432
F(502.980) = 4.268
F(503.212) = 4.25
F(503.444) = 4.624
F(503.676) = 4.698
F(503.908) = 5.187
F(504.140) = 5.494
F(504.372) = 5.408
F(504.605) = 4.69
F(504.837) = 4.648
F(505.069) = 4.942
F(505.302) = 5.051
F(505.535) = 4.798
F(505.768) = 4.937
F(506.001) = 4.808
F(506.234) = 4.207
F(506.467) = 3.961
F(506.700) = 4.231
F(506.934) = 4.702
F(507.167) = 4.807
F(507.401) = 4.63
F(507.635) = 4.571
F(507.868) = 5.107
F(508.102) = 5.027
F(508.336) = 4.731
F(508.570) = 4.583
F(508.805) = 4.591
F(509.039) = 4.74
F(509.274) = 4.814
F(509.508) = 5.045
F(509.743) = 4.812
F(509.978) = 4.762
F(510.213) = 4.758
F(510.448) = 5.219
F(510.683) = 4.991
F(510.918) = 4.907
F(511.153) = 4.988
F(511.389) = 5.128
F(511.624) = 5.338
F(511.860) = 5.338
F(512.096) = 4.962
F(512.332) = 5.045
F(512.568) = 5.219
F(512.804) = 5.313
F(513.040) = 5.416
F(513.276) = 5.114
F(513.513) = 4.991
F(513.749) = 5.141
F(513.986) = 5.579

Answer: 513.040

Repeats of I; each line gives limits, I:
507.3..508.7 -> 507.868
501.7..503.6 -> 502.286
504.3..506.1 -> 504.372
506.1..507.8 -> 507.167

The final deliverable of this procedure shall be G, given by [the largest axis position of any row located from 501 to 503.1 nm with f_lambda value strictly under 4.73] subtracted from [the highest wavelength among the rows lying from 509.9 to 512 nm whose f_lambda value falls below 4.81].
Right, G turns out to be 7.23 nm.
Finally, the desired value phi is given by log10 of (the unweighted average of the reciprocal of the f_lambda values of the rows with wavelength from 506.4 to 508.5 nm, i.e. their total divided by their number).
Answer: -0.66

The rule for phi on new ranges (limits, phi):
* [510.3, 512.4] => -0.71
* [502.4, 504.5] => -0.68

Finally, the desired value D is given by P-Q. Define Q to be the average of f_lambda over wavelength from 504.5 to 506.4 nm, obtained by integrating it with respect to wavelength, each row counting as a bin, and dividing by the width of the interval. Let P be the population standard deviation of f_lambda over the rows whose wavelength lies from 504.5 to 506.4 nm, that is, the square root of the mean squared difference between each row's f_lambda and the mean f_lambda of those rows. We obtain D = -4.50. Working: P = 0.24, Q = 4.74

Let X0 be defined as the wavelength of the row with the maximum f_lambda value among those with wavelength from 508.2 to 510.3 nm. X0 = 509.508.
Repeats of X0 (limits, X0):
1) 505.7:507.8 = 505.768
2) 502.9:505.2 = 504.140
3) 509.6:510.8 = 510.448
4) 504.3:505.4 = 504.372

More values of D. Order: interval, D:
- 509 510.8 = -4.74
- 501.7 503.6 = -4.31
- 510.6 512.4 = -4.93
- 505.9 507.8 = -4.21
